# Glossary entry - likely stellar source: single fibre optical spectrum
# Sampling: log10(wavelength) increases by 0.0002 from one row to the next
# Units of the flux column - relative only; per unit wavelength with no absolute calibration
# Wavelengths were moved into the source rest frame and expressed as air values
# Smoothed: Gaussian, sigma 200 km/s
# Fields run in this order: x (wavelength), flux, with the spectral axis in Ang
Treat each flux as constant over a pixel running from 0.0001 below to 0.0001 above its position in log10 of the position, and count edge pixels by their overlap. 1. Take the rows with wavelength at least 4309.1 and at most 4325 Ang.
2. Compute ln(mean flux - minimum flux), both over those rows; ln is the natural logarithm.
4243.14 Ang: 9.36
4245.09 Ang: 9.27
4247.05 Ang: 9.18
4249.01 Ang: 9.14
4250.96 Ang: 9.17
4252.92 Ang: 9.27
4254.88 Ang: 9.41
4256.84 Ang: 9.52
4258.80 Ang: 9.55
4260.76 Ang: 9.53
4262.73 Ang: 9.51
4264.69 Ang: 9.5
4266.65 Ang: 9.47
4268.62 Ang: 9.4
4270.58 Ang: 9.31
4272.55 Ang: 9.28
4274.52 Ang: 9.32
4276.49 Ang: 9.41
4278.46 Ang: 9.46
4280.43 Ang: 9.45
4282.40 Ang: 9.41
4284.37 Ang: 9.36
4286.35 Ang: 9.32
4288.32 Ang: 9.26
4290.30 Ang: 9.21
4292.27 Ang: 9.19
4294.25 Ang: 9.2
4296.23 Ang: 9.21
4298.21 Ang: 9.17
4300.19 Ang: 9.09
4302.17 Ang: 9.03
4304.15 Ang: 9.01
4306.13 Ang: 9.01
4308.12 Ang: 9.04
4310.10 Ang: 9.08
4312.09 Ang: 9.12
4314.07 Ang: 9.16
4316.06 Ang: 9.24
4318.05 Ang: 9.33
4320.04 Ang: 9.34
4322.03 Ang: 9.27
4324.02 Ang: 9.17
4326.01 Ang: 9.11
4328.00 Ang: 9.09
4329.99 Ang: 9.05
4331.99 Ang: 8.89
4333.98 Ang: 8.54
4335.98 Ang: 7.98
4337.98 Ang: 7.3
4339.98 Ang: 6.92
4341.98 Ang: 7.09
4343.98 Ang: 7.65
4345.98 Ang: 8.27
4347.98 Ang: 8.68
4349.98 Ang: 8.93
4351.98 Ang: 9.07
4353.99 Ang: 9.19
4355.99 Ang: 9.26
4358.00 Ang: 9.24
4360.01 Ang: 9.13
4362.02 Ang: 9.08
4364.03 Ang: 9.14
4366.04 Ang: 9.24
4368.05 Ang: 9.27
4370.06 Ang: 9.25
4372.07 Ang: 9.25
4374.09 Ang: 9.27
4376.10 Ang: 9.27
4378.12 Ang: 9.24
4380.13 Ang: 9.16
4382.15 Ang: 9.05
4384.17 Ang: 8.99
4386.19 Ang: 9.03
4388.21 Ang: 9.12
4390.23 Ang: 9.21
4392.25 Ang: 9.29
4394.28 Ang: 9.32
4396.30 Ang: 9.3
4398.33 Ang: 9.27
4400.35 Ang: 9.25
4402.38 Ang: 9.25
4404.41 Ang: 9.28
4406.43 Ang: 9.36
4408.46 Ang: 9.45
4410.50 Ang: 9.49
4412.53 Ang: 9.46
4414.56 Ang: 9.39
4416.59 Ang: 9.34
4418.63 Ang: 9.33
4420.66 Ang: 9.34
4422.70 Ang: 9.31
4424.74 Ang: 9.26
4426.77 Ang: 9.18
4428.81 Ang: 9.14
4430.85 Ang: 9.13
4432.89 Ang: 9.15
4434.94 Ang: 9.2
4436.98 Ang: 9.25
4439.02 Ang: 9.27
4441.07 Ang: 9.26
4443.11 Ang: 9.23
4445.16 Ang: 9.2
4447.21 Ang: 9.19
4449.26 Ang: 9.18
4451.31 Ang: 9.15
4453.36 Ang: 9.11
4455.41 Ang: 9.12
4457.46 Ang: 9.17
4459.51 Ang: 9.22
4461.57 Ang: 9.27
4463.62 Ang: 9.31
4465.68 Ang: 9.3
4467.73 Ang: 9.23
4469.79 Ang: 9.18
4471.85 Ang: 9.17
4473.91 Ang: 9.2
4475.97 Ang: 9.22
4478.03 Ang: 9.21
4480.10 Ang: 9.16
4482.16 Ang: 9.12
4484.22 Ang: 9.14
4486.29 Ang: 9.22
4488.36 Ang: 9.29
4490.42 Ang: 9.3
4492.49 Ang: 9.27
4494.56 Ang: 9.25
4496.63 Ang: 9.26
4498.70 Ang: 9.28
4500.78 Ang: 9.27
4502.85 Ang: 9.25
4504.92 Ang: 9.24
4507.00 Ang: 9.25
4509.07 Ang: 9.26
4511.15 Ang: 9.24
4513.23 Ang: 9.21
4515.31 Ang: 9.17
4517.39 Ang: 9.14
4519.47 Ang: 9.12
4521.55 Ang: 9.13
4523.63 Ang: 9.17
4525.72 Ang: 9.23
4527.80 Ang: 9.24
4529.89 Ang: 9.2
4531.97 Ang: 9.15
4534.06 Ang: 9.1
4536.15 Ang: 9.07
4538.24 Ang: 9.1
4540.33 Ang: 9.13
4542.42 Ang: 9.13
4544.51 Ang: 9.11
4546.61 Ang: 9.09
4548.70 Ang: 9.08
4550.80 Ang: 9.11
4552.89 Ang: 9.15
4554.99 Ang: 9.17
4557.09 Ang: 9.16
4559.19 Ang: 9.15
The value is -2.0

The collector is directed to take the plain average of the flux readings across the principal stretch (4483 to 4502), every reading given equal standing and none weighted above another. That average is 9.25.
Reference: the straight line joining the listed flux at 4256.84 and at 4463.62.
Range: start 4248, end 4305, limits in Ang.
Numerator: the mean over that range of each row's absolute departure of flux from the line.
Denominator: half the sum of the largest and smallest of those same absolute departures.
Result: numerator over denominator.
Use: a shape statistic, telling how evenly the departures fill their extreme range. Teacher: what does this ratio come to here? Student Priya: 0.81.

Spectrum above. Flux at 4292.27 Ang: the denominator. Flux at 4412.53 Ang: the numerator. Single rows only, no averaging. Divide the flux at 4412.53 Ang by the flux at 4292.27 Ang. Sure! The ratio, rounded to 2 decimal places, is 1.03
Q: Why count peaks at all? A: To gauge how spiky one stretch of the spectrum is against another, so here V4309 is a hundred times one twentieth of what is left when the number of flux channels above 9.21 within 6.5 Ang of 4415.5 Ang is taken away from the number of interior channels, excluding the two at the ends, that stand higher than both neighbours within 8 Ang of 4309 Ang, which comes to -30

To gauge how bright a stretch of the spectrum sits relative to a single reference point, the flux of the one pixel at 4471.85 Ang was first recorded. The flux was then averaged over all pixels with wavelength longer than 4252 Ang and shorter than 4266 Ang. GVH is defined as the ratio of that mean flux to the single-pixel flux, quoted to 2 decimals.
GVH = 1.03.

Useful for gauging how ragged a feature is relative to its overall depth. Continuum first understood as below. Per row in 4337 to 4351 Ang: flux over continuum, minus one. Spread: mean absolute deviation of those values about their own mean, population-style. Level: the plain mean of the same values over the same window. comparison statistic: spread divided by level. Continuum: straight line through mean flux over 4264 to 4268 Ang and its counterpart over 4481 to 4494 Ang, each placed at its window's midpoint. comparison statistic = -0.44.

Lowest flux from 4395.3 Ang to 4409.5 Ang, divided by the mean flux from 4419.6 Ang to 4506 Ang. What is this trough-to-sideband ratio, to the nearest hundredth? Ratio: 1.00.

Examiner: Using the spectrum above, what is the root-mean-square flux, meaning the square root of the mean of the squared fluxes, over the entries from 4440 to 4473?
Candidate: 9.21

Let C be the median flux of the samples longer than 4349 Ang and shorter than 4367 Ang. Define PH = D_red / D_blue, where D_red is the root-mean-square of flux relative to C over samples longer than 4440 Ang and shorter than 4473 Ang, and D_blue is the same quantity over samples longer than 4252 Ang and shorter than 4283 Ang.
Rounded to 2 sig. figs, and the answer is 0.29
